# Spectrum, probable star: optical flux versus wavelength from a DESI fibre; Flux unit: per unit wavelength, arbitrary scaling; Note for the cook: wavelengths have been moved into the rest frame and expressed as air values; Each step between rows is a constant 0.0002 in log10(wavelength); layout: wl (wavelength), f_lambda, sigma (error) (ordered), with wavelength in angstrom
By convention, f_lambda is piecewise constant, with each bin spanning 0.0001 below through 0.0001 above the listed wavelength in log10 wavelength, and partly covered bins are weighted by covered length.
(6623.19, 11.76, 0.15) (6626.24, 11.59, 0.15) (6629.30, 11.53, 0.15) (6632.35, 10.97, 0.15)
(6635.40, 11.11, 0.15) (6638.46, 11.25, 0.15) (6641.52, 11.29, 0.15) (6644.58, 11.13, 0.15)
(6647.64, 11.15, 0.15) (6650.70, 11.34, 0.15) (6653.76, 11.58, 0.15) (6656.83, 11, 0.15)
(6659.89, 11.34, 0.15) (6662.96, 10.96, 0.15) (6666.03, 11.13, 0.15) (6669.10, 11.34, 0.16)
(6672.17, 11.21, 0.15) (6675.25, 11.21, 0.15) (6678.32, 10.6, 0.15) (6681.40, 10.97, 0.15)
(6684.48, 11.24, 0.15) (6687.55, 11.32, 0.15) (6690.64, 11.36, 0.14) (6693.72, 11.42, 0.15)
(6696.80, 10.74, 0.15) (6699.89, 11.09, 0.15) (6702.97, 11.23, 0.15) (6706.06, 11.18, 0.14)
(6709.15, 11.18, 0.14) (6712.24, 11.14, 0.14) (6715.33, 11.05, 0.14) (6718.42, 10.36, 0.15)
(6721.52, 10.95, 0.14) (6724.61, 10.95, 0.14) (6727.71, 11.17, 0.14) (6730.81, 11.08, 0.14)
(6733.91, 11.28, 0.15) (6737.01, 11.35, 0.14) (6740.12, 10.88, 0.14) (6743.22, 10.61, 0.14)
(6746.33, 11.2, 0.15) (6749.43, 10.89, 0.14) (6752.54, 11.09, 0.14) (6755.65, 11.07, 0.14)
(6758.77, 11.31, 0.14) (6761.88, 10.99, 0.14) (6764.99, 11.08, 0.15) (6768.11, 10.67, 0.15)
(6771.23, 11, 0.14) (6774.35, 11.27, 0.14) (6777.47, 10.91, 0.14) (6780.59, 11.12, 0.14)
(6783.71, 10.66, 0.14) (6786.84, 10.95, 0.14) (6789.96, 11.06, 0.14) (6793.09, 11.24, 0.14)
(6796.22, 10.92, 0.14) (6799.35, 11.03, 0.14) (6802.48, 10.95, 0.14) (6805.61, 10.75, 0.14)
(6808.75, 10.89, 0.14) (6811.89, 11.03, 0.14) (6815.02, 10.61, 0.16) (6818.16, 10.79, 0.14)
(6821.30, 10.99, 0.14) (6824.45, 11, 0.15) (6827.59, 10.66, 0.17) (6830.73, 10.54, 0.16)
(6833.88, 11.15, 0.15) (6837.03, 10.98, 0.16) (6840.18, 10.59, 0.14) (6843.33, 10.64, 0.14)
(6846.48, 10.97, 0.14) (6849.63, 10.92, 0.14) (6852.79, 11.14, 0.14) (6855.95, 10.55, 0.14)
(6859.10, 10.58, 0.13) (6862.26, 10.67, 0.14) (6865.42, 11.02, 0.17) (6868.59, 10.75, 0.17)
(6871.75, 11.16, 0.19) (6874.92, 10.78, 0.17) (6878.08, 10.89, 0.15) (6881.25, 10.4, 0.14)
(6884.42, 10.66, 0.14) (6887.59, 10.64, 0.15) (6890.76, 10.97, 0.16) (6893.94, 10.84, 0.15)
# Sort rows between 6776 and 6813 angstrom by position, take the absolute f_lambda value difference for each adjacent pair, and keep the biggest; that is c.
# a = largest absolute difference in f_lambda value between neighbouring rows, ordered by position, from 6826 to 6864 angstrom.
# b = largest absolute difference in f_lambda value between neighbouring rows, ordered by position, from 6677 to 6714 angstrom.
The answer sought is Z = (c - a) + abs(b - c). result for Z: 0.07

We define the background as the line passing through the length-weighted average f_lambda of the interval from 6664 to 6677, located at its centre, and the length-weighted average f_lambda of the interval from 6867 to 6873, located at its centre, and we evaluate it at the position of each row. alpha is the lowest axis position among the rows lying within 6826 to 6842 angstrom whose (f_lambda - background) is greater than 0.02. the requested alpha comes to 6833.88 angstrom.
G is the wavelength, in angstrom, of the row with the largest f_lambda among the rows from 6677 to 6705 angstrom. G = 6693.72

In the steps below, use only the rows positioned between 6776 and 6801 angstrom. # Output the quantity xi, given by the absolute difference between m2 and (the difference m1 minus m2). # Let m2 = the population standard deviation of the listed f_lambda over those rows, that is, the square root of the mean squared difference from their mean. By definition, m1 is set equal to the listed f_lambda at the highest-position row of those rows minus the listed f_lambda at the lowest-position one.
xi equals 0.20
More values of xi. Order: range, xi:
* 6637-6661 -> 0.24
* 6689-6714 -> 0.60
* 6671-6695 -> 0.29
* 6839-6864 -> 0.33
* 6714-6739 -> 0.27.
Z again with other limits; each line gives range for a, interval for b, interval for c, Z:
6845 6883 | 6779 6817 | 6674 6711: 0.31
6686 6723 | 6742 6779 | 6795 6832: -0.10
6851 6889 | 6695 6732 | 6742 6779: 0.10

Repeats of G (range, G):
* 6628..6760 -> 6653.76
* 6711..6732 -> 6727.71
